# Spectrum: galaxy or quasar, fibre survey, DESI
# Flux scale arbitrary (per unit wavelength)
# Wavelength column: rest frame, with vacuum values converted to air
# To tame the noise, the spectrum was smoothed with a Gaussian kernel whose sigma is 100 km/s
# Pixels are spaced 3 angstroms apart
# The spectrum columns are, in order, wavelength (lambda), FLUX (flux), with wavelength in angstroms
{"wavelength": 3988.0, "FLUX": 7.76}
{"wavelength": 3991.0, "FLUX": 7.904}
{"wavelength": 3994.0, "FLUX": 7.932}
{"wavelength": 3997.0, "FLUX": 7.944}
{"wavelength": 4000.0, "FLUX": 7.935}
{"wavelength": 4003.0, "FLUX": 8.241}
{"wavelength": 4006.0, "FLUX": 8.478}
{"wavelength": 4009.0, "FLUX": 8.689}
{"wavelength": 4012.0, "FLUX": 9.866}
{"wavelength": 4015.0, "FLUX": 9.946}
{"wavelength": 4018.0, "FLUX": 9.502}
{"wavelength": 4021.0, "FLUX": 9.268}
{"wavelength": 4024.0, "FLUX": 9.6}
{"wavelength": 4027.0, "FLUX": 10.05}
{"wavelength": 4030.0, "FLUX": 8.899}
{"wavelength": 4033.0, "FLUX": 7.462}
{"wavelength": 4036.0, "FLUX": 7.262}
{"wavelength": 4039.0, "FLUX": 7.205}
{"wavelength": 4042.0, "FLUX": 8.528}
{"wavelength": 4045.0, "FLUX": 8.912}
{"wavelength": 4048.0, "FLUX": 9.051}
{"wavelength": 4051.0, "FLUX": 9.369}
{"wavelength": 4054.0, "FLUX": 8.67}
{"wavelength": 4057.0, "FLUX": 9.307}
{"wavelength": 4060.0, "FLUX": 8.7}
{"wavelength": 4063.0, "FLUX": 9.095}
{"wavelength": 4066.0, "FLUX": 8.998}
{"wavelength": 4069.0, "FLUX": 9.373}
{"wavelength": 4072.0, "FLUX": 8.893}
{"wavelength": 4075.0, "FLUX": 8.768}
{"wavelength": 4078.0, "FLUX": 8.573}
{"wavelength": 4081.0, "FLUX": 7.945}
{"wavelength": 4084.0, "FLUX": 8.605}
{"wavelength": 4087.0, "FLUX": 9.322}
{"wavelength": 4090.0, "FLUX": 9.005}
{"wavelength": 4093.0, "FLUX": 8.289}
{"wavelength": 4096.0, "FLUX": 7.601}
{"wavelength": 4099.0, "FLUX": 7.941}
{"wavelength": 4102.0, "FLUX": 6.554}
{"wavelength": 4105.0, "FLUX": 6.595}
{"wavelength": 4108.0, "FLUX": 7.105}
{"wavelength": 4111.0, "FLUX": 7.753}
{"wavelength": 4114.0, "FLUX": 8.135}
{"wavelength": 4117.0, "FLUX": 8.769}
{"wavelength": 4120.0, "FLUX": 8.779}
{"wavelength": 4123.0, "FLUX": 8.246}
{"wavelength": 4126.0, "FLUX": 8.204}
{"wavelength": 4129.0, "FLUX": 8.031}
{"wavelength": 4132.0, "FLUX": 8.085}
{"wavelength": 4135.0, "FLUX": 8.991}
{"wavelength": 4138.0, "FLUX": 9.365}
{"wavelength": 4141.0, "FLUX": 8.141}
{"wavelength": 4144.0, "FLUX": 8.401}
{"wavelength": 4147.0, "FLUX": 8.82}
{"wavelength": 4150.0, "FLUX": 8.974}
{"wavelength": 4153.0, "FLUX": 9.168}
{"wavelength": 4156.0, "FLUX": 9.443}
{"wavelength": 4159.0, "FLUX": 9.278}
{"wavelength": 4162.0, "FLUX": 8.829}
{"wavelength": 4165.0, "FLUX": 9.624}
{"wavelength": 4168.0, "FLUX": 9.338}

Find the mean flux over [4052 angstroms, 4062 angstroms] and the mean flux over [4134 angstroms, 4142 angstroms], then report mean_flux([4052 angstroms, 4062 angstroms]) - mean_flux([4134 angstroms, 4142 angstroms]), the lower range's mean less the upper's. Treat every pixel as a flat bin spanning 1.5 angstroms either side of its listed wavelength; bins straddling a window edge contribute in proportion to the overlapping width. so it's 0.1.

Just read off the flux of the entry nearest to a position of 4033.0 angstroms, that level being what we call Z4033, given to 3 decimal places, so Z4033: 7.462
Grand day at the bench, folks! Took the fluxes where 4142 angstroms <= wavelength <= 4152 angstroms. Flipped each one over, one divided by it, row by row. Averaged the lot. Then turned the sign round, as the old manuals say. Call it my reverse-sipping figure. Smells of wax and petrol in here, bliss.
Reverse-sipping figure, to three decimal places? -0.115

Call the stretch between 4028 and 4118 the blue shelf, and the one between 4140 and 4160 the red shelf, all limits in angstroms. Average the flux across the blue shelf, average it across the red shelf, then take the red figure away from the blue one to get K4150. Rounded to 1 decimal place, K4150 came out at -0.5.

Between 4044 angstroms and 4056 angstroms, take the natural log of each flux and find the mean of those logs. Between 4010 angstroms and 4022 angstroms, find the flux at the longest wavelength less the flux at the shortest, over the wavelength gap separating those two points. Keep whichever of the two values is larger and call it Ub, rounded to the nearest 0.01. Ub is 2.20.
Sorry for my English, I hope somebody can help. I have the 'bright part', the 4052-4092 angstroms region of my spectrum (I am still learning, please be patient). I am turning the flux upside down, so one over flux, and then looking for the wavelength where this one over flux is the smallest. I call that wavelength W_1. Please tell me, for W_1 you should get 4069.0 angstroms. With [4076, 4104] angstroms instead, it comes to 4087.0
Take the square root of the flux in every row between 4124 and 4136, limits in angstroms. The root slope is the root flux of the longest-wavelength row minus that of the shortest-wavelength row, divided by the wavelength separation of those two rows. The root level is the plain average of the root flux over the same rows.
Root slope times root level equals 0.04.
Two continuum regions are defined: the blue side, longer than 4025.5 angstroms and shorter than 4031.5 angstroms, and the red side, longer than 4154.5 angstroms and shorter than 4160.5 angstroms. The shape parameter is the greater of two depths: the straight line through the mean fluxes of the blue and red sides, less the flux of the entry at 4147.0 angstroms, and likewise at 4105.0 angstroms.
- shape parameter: 2.8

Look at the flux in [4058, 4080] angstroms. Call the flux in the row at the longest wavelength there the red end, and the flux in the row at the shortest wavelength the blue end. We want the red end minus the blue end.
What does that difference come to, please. -0.1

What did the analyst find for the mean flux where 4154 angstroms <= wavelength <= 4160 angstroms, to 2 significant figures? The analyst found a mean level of 9.4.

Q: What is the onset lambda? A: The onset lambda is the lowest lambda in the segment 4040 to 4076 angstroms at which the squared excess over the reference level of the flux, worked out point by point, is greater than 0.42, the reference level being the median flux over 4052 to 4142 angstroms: 4051.0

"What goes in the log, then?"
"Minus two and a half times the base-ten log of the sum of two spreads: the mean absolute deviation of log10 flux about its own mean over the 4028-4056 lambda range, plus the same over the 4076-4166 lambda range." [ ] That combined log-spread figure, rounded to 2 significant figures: 2.9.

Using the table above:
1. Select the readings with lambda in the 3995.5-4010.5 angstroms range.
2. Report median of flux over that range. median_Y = 8.2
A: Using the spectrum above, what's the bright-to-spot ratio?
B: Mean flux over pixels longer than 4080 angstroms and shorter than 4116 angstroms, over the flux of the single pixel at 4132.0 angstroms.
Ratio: 0.98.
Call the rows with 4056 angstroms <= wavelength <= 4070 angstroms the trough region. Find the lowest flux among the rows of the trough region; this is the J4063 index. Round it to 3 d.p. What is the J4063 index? 8.700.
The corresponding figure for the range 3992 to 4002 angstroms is 7.932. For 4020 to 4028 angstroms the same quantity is 9.268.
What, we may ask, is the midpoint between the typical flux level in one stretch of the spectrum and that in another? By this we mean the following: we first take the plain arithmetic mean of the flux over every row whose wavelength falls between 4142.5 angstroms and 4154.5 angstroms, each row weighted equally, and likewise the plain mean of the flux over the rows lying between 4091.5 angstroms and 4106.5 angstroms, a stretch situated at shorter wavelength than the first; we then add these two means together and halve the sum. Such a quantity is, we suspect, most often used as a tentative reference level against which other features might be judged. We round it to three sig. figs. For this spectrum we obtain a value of 8.12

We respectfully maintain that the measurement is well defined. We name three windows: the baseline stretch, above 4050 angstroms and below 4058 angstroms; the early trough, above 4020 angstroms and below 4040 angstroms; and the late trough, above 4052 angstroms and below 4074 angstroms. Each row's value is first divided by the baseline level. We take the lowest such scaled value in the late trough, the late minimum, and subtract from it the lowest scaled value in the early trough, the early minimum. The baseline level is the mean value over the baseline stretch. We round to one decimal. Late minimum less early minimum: 0.2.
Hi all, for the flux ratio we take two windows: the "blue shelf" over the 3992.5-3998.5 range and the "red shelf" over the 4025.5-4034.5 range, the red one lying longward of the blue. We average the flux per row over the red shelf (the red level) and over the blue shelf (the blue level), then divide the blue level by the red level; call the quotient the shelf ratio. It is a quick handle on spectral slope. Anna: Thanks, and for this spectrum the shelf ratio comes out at 0.90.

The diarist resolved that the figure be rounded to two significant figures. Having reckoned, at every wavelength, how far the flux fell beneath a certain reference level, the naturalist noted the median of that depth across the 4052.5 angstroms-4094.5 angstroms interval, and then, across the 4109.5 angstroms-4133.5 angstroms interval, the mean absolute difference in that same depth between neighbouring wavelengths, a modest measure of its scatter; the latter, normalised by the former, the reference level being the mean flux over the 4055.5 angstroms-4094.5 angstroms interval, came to 44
